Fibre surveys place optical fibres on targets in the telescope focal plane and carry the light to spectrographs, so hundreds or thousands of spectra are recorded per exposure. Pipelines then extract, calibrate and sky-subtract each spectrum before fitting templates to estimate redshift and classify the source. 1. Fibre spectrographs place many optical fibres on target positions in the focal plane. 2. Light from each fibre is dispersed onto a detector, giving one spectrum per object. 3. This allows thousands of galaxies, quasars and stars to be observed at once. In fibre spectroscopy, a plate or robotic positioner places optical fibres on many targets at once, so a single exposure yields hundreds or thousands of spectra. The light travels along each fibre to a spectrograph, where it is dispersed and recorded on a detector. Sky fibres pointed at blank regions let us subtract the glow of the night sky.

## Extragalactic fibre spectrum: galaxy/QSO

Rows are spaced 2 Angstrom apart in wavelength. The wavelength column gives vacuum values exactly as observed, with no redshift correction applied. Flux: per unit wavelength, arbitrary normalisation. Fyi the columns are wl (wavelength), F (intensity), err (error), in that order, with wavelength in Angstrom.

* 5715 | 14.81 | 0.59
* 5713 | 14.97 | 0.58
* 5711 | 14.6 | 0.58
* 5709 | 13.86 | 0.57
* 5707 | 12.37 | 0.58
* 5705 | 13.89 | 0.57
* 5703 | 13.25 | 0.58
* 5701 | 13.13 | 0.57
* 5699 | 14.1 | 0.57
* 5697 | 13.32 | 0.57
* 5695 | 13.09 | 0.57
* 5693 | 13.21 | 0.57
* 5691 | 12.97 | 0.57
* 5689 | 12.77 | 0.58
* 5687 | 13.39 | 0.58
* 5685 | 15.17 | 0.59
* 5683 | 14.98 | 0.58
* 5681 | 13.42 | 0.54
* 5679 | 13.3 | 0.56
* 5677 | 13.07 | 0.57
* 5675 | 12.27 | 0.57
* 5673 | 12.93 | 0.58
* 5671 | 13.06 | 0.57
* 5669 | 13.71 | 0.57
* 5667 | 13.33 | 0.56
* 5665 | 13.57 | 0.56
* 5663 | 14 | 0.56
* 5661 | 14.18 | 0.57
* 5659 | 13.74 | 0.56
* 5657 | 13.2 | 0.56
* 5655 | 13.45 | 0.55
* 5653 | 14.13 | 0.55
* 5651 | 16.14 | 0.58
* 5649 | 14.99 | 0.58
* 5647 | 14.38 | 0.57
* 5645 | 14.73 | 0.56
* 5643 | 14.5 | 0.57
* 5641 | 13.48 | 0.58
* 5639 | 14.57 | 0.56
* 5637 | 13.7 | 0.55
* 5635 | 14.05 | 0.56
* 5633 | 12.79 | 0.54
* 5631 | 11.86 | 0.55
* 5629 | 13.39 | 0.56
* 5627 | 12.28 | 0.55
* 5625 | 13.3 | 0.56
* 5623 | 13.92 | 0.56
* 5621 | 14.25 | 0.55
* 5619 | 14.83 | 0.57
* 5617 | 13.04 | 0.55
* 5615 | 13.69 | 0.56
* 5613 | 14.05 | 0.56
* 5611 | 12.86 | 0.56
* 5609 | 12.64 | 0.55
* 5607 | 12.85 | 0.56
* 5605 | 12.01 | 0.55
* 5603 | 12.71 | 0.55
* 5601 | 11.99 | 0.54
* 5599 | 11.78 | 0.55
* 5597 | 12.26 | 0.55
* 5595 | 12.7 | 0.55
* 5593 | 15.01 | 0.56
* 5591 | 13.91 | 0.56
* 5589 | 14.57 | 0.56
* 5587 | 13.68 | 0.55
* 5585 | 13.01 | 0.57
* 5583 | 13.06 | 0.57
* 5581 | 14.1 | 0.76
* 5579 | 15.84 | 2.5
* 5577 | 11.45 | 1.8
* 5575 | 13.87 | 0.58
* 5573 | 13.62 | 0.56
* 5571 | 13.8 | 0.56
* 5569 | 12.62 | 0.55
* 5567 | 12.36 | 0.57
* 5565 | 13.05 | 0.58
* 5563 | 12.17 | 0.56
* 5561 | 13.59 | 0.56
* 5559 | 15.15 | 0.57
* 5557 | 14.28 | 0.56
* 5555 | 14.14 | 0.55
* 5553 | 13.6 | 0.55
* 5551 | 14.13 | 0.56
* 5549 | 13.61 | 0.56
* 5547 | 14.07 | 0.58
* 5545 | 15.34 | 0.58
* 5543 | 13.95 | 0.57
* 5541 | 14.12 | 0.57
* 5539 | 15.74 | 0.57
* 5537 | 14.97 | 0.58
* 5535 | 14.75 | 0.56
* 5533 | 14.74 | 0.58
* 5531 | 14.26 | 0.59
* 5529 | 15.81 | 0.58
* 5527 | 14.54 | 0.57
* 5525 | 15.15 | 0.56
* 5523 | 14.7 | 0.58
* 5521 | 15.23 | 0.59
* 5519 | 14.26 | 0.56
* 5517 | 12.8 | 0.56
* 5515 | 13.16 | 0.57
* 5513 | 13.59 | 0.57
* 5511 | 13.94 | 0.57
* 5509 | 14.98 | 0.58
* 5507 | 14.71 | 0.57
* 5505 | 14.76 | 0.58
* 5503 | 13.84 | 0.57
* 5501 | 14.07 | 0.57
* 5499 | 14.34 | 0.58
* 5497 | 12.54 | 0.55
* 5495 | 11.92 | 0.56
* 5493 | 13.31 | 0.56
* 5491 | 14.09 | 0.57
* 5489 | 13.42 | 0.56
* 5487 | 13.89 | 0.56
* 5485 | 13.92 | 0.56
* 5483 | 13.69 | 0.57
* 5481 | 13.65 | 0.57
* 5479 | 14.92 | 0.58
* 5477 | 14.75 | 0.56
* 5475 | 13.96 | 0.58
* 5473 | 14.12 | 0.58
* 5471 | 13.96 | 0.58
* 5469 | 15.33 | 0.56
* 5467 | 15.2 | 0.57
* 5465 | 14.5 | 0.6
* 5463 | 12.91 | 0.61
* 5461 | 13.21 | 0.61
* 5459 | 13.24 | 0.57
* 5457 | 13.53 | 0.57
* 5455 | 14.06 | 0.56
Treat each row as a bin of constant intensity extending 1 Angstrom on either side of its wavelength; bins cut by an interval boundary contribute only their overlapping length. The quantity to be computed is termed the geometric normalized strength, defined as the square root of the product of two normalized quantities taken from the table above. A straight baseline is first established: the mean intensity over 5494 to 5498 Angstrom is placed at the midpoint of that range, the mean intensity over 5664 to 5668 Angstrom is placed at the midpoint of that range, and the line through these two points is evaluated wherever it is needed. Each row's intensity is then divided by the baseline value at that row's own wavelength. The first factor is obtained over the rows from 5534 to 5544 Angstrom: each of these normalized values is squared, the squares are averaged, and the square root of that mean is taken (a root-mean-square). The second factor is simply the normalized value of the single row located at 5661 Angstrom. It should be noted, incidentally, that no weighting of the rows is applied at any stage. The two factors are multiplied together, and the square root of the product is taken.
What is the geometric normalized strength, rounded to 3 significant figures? 1.11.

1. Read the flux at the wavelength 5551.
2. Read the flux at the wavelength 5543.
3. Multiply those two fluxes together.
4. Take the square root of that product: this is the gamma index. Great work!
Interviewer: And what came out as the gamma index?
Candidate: 14.0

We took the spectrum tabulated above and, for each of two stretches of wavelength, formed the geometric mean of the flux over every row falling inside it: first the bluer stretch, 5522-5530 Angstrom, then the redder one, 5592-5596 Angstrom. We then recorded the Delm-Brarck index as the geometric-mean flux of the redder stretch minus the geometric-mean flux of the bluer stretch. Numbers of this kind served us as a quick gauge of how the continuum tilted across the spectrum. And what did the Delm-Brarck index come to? -1.2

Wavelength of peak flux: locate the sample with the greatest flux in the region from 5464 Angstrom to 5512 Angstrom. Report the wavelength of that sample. 5469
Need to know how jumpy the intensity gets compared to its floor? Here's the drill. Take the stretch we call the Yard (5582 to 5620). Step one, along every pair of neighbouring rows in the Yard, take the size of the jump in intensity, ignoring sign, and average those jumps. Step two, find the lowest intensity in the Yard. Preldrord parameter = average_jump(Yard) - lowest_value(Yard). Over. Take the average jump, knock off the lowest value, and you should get -11.0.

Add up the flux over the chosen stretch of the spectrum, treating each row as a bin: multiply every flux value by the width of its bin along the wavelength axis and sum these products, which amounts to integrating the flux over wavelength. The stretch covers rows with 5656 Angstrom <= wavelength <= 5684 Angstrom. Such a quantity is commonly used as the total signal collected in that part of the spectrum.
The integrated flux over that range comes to 378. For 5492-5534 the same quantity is 593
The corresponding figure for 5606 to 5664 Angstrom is 798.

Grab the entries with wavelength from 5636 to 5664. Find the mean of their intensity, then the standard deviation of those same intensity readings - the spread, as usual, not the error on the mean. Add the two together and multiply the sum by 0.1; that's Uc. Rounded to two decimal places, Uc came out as 1.50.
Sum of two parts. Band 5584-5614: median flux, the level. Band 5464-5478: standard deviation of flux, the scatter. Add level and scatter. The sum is 13.4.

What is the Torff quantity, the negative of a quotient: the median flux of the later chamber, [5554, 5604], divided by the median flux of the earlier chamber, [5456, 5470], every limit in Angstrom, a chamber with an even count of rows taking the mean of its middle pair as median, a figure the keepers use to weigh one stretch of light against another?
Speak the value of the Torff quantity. -1.00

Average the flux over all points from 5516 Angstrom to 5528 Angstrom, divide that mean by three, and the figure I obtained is 4.82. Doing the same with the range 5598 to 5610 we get 4.11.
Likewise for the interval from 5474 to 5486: 4.72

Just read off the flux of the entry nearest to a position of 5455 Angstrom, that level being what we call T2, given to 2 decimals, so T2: 14.06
